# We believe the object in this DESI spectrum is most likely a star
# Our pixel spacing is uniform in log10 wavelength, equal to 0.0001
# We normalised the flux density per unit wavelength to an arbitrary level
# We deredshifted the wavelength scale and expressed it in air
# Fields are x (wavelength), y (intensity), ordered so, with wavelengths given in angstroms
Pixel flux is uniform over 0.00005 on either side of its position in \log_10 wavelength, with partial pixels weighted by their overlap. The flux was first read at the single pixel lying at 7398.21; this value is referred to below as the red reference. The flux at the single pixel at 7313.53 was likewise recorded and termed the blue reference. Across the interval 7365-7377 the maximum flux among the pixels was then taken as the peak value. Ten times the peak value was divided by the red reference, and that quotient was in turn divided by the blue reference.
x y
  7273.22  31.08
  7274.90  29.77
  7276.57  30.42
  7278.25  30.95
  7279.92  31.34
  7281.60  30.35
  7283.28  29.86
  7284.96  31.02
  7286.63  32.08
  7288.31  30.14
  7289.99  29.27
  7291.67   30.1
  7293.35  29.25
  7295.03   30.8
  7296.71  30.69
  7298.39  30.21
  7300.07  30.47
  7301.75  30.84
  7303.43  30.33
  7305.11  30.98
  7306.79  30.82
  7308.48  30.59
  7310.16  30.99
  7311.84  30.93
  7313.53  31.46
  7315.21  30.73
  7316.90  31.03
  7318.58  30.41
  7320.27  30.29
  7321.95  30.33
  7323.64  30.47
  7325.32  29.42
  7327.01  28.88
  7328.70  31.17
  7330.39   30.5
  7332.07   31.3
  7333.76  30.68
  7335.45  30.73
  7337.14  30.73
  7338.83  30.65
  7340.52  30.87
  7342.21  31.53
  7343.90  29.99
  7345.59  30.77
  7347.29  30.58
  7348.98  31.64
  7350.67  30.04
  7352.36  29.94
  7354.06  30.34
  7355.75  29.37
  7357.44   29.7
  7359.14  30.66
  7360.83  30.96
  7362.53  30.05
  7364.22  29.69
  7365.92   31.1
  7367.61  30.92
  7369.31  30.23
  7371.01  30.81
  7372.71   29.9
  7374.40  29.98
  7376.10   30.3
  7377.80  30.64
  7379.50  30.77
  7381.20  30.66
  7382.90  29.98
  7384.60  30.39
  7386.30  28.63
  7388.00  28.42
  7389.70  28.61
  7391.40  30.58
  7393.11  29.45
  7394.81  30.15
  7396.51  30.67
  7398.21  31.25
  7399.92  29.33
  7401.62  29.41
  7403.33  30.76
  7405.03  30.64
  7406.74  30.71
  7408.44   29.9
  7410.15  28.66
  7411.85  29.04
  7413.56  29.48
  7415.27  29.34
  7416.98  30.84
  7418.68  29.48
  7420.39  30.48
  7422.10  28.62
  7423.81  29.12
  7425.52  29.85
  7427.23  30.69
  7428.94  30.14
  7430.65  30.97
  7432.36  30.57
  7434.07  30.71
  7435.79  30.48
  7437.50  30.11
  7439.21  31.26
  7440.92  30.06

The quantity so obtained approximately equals 0.316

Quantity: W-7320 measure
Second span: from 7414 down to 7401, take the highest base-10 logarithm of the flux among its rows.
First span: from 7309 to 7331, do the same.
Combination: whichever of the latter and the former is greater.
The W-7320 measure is 1.50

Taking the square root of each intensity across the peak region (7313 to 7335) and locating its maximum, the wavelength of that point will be 7313.53 angstroms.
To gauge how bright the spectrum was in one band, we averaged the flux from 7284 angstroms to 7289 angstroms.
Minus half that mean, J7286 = -15.5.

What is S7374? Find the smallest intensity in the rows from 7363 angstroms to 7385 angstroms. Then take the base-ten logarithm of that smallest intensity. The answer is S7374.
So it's 1.47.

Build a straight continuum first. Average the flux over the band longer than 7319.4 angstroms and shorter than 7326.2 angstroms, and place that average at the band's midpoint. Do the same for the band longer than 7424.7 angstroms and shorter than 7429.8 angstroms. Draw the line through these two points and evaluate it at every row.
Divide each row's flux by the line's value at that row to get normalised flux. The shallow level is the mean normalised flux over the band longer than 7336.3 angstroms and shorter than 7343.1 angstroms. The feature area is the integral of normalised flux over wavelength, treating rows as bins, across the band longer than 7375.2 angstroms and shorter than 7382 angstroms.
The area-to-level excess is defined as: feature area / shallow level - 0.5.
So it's 6.21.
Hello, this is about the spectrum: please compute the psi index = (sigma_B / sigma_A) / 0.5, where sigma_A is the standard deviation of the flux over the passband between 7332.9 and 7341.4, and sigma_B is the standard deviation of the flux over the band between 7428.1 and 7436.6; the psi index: 7.2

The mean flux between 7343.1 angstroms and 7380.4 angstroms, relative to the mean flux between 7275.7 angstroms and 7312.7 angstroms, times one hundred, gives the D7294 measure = 99.4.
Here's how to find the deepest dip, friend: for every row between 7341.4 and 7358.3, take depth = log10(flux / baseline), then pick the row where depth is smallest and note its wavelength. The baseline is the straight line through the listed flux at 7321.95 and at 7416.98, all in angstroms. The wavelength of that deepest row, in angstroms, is 7355.75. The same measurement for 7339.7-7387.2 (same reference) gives 7386.30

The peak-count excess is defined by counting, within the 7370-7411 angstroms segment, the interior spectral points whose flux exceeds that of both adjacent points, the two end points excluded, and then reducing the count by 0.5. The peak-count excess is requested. 5.5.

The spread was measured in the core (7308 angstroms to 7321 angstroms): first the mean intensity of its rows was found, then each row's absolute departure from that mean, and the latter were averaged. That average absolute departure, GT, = 0.30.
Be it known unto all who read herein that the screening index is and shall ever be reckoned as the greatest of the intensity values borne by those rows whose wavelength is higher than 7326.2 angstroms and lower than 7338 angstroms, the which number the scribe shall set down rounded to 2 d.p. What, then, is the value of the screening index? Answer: 31.30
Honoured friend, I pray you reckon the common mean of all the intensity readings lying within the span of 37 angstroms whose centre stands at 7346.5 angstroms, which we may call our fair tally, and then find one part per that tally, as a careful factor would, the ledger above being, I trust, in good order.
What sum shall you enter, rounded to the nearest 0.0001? 0.0327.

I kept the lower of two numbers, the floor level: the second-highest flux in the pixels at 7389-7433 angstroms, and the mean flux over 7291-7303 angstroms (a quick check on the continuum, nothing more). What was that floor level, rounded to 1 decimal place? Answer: 30.3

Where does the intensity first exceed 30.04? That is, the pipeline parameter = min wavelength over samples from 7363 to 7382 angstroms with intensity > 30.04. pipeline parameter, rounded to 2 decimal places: 7365.92 angstroms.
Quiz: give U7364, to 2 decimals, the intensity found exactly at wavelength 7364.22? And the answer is 29.69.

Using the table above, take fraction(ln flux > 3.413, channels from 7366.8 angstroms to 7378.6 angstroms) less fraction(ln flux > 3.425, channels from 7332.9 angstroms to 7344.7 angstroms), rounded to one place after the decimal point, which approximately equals -0.1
